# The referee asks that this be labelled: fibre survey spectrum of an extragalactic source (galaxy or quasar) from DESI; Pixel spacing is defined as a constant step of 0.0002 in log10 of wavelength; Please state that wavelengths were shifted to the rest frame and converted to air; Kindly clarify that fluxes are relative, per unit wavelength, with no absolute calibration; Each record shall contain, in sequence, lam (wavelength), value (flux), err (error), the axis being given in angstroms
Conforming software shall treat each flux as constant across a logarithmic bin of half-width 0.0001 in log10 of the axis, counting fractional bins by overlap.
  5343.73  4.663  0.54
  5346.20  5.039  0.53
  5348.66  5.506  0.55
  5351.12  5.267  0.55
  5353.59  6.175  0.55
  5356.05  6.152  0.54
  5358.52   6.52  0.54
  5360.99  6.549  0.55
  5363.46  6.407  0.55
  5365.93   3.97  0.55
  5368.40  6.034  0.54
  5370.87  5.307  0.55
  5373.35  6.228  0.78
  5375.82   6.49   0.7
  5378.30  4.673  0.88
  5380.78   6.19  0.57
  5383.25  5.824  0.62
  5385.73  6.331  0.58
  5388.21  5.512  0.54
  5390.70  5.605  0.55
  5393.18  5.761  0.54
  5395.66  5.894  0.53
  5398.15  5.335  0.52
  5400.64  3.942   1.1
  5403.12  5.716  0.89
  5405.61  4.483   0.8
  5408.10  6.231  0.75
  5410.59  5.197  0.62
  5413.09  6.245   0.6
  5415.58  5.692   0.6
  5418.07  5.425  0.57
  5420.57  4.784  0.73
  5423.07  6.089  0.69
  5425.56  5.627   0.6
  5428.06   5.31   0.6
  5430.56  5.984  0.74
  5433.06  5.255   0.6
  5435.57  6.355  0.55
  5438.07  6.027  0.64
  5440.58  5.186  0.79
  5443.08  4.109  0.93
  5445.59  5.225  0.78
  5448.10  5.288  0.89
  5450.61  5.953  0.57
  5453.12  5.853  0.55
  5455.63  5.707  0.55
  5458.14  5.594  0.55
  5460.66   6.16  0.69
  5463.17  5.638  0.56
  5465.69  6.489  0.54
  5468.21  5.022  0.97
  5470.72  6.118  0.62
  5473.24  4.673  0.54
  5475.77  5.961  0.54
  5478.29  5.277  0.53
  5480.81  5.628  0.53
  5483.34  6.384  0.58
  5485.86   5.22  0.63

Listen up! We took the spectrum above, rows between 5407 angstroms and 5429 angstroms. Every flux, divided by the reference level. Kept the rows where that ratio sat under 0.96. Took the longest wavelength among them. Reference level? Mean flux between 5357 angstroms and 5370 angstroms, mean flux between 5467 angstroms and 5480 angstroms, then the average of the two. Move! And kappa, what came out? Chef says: 5428.06 angstroms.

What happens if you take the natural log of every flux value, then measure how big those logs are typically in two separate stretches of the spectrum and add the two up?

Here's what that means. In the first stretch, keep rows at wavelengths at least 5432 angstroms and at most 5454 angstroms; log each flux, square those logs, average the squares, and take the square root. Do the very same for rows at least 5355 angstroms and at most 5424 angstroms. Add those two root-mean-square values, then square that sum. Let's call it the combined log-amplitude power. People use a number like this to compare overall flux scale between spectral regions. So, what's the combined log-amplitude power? 11.7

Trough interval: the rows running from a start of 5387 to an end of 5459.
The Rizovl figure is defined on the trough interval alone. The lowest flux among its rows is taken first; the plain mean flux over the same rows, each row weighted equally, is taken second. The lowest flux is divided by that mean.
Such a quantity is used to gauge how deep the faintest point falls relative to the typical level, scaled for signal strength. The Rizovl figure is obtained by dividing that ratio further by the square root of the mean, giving 0.306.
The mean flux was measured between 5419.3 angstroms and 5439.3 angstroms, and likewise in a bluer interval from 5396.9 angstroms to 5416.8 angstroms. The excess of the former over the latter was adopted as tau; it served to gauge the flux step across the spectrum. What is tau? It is 0.32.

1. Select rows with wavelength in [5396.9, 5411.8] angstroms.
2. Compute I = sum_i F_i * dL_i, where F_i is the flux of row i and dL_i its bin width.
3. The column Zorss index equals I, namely 77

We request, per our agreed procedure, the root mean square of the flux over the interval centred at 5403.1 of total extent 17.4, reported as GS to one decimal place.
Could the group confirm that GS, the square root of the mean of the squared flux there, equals 5.3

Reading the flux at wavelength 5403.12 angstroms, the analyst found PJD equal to 5.716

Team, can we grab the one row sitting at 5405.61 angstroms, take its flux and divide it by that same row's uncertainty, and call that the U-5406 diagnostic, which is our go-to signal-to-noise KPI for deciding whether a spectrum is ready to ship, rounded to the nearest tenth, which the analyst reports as 5.6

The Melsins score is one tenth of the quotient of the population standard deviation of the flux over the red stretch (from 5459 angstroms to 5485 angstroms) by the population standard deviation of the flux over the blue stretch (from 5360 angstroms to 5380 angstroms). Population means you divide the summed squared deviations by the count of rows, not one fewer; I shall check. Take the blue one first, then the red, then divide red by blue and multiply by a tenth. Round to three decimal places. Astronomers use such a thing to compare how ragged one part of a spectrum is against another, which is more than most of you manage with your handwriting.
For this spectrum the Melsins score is 0.063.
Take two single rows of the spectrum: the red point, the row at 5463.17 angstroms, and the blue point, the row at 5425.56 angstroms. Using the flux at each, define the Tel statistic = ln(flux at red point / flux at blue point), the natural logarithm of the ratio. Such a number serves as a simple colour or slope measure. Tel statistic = 0.0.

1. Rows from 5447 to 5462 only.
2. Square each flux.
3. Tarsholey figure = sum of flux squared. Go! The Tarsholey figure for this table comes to 199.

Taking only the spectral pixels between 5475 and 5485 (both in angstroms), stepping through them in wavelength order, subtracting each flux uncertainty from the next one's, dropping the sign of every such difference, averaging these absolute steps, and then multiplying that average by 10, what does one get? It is 0.20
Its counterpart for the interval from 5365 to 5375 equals 0.83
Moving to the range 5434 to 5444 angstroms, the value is 1.27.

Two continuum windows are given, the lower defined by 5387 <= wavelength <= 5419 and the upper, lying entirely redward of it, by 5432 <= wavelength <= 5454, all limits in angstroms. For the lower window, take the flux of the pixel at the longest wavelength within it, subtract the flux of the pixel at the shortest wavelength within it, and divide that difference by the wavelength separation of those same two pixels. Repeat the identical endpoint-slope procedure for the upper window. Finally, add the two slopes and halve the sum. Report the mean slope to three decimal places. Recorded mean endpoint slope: 0.013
